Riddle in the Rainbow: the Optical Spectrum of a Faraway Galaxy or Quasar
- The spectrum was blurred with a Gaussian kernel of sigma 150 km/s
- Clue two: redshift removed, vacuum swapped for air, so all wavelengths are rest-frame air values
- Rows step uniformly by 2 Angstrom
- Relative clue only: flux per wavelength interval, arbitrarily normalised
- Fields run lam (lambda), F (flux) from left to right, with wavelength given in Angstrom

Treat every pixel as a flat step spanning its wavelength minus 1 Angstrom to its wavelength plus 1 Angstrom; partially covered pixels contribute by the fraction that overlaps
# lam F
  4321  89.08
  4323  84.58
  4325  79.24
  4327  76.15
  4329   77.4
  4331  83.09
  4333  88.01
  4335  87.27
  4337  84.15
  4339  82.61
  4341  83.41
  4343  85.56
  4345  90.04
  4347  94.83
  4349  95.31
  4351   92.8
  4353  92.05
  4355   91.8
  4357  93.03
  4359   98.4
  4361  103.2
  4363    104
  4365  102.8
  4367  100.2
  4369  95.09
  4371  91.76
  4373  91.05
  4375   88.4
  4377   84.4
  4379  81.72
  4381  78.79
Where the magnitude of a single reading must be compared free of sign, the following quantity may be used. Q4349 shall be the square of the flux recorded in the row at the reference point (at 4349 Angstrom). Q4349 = 9084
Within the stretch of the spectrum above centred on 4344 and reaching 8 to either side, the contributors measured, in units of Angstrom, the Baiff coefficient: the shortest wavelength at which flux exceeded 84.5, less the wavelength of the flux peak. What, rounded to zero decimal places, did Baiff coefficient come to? -6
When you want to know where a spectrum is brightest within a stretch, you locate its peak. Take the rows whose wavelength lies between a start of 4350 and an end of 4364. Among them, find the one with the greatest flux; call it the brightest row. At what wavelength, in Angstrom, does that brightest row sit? 4363 Angstrom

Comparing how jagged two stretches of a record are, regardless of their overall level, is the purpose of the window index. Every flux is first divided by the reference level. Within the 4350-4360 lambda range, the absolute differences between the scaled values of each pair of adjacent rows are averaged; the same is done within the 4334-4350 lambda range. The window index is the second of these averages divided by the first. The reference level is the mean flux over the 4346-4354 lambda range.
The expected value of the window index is 1.3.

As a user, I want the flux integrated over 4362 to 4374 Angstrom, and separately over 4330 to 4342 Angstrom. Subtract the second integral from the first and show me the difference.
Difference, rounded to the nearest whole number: 153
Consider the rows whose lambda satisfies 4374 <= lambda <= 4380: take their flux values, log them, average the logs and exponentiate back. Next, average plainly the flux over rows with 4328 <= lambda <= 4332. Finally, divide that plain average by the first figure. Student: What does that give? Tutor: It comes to 0.95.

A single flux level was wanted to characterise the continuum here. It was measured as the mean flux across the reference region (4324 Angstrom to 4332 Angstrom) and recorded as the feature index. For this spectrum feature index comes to 79.0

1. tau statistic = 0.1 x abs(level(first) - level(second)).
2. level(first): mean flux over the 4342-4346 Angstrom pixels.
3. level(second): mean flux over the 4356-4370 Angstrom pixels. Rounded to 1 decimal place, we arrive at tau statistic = 1.2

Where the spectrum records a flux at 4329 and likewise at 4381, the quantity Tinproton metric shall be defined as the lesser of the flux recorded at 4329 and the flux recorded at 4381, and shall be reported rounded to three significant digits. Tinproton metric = 77.4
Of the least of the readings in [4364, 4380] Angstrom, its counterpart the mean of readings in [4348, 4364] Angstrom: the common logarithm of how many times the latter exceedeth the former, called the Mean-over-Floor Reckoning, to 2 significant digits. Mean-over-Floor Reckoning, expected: 0.071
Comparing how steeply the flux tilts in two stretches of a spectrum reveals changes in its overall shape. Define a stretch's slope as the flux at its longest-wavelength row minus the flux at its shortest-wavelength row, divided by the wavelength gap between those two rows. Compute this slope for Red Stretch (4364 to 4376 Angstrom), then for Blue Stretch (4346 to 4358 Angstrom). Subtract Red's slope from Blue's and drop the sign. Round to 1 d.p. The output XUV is 1.3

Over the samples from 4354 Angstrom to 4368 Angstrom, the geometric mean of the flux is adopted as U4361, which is 99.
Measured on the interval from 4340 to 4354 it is 90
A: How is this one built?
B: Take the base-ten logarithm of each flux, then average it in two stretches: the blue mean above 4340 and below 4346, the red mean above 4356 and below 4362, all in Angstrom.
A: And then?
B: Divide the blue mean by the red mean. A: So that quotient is 0.97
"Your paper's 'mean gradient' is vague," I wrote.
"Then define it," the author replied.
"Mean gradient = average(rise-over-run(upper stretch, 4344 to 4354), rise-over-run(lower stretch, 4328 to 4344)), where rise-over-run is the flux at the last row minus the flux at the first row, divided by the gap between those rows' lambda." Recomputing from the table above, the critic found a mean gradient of 0.4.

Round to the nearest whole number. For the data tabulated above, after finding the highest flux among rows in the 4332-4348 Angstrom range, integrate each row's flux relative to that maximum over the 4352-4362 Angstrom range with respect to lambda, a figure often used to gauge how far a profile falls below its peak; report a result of 9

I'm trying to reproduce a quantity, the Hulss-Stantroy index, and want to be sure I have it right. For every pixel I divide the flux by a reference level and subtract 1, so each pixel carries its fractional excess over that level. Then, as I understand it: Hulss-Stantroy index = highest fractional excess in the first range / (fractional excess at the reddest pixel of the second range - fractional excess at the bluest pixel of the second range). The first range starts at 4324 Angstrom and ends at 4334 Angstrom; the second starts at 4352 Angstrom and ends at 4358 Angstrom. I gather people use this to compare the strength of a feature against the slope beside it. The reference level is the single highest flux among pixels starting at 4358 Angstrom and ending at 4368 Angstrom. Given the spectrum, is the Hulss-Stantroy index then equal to -16.3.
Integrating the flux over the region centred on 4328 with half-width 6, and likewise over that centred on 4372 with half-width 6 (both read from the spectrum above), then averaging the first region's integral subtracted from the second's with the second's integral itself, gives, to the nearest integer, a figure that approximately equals 613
